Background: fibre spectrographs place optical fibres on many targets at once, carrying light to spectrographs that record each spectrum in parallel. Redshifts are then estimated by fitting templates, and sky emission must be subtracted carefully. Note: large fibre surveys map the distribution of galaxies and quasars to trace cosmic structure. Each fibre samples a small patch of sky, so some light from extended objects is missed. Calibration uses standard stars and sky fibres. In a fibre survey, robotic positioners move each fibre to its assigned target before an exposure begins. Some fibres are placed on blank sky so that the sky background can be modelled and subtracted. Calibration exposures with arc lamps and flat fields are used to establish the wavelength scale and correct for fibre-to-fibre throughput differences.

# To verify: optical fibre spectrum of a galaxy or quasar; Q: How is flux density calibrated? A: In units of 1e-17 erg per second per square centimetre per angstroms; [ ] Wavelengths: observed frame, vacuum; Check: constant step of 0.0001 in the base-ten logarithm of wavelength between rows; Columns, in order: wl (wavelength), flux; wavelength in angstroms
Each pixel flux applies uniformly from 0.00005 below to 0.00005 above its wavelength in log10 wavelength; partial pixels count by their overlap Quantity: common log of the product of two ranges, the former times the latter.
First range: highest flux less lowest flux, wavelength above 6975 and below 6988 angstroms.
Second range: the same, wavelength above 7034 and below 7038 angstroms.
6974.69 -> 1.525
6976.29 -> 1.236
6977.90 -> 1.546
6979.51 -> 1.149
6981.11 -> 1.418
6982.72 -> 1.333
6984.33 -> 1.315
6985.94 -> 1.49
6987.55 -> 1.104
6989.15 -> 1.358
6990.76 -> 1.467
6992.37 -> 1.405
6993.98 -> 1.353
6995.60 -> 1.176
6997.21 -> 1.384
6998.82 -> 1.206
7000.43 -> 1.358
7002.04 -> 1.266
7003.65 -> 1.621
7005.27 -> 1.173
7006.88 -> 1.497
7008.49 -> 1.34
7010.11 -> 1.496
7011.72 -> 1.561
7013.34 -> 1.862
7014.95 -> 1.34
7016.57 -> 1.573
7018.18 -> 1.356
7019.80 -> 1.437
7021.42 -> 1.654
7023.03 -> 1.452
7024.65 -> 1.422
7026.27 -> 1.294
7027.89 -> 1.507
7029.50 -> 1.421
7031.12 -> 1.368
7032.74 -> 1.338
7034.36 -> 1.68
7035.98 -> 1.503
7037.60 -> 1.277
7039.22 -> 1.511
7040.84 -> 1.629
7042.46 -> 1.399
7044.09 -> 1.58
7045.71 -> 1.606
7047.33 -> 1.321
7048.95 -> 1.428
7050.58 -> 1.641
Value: -0.75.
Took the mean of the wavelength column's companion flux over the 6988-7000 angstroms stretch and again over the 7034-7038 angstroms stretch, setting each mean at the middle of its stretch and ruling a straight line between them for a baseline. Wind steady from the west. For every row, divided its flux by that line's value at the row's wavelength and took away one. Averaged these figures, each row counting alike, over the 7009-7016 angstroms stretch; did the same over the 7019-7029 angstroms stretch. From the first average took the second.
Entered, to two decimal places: 0.10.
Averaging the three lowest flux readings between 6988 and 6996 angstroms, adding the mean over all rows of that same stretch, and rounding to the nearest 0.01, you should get 2.65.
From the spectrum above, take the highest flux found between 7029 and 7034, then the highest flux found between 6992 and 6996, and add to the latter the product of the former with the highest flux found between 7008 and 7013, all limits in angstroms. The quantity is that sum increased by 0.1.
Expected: 3.72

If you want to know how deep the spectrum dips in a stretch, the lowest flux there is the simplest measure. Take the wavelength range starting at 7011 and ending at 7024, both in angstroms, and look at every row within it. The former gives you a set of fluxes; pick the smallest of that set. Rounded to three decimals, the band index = 1.340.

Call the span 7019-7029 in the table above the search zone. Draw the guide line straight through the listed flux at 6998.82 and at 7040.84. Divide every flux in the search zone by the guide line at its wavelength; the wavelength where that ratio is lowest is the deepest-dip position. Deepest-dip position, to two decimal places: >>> 7026.27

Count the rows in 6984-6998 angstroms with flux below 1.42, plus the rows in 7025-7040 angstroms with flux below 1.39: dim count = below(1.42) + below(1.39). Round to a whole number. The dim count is 11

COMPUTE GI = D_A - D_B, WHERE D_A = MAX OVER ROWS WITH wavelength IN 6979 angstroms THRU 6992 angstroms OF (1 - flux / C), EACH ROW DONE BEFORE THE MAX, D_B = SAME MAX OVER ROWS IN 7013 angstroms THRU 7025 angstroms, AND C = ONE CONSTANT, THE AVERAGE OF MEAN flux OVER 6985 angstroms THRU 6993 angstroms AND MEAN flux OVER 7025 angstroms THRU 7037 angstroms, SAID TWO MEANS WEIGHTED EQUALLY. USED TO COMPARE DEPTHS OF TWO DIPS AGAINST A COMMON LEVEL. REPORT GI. 0.17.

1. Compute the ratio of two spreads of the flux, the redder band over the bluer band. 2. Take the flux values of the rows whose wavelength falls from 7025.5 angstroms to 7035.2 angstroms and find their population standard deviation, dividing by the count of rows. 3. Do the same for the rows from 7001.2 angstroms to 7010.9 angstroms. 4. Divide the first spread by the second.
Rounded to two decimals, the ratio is 0.84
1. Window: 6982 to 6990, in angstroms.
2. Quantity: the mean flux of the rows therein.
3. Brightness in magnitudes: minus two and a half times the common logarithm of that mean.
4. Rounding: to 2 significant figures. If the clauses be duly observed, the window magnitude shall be -0.30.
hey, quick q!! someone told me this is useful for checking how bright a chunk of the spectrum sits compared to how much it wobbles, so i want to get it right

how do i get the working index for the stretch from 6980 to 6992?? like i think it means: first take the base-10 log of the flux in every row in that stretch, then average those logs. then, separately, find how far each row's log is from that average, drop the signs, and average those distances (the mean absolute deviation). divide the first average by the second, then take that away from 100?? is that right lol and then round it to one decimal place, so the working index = 95.6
